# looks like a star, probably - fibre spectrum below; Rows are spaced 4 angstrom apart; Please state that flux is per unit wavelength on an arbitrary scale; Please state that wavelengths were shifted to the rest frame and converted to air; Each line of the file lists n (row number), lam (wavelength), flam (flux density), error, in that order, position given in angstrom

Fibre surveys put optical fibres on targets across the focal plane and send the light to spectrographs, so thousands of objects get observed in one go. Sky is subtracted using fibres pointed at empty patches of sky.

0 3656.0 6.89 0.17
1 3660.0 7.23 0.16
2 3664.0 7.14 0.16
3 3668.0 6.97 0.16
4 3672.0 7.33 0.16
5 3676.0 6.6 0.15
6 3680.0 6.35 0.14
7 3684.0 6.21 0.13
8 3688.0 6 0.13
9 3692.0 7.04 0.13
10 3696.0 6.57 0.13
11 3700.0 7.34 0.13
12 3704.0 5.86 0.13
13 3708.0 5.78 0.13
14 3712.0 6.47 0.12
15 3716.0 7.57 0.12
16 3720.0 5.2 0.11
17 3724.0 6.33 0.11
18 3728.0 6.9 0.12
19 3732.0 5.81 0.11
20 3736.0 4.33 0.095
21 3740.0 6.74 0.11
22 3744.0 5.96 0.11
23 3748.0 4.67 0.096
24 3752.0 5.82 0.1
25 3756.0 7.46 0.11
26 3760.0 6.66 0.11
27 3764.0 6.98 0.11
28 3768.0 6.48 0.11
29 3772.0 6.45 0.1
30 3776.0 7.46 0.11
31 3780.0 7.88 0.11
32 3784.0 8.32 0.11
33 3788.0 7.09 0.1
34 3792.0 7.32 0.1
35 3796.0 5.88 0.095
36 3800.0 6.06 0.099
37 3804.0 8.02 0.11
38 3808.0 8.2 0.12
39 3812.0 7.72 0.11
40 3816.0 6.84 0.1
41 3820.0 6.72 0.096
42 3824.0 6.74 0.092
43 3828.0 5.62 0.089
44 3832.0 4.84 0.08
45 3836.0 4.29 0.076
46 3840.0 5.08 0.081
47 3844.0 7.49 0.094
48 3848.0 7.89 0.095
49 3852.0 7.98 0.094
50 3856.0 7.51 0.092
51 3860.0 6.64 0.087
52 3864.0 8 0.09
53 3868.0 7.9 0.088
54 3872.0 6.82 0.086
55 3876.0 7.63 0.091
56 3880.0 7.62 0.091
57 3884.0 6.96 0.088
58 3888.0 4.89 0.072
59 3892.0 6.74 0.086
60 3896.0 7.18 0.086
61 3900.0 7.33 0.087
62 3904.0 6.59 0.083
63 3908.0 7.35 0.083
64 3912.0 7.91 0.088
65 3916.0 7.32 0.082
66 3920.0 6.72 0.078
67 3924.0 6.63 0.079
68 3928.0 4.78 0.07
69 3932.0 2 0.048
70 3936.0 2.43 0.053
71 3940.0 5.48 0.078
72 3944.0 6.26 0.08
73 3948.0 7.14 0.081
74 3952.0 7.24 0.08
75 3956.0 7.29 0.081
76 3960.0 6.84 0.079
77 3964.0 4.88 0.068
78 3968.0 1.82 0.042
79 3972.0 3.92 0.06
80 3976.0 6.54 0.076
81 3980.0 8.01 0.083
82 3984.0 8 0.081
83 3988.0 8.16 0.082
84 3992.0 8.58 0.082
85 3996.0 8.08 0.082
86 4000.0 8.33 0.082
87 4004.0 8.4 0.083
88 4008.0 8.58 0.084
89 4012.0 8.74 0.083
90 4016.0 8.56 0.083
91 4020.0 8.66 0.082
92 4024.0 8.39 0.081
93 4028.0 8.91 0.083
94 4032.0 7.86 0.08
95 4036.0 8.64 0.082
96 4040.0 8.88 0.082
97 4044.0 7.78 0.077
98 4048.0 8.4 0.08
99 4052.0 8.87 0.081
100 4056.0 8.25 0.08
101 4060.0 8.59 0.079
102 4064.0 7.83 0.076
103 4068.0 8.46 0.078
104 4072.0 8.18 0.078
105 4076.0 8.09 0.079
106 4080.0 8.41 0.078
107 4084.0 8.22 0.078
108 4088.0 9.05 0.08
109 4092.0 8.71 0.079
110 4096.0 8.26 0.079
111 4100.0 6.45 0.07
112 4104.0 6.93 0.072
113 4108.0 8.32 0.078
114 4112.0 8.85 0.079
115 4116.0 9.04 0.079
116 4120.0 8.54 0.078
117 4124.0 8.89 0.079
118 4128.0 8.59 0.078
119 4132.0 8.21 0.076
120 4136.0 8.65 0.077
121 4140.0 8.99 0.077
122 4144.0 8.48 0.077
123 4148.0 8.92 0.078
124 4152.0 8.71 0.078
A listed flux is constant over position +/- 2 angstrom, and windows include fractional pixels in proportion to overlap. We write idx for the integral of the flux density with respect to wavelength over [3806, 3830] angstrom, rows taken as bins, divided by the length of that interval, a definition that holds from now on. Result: 7.0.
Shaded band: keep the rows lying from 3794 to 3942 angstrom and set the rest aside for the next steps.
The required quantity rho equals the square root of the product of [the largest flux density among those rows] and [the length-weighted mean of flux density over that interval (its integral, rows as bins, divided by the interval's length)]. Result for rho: 7.3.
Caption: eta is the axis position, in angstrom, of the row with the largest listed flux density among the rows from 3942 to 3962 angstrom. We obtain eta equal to 3956.0 angstrom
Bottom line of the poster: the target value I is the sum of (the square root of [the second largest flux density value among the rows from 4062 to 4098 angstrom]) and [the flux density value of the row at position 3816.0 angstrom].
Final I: 9.8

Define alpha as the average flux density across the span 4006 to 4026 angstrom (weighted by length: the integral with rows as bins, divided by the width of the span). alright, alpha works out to 8.59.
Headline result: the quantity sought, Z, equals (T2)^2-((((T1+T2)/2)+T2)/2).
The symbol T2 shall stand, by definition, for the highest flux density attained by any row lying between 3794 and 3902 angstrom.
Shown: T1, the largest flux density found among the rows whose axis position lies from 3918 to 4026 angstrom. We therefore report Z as 59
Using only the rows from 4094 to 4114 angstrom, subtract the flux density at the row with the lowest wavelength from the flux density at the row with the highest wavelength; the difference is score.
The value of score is 0.6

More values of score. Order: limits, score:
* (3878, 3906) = -1.0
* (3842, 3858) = 0.0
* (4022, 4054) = 0.5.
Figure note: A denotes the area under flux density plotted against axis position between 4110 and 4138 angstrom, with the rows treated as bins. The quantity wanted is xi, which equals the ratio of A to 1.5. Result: 162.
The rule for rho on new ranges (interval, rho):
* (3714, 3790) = 7.4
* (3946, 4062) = 8.3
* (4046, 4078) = 8.6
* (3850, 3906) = 7.6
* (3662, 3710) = 7.0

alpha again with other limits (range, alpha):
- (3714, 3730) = 6.50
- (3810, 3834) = 6.41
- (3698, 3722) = 6.37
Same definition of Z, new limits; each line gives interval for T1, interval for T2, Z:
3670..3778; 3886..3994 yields 65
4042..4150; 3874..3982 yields 56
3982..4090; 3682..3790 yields 61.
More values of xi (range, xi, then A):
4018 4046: 158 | 236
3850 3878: 140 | 210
